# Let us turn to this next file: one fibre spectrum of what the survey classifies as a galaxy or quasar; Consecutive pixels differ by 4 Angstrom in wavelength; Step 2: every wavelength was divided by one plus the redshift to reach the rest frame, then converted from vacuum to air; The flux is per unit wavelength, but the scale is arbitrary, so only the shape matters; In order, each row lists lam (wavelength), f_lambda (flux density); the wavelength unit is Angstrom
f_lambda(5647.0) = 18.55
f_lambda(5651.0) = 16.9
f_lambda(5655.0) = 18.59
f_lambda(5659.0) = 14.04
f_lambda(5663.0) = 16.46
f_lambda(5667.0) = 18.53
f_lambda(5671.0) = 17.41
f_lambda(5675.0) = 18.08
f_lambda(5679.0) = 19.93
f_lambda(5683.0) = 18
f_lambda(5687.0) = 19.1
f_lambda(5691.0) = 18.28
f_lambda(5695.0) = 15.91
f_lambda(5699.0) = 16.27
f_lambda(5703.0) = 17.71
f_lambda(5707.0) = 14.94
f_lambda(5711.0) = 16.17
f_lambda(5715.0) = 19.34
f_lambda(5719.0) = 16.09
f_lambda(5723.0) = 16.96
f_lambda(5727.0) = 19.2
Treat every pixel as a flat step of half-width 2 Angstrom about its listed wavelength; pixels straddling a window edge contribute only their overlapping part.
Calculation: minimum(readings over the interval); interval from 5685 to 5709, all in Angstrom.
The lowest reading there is 14.94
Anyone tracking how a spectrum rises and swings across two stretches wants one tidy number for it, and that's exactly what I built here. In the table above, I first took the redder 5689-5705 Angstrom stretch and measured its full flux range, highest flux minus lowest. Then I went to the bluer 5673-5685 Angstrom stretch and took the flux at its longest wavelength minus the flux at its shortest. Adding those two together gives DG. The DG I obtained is 2.3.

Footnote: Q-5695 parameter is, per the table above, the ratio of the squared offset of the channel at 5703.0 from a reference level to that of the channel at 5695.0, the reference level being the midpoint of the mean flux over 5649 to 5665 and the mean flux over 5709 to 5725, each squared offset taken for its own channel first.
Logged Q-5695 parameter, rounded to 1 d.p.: 1.0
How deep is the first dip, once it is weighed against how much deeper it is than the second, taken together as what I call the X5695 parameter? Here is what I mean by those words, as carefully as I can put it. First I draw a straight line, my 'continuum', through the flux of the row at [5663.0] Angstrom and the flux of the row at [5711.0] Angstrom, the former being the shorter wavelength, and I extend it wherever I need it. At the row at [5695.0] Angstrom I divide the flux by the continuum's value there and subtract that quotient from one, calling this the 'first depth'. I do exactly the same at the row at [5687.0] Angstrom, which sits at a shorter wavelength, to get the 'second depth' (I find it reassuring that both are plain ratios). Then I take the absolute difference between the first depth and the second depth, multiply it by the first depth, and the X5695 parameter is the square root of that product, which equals 0.06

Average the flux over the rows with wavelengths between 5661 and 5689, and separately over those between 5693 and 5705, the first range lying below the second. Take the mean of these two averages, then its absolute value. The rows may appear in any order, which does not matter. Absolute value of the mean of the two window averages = 17.4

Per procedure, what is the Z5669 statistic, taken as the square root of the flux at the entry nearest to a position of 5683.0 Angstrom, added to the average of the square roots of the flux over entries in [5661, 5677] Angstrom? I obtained 8.4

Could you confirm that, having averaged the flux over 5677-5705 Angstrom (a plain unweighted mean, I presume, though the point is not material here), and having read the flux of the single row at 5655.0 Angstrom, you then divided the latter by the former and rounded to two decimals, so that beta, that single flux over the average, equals 1.04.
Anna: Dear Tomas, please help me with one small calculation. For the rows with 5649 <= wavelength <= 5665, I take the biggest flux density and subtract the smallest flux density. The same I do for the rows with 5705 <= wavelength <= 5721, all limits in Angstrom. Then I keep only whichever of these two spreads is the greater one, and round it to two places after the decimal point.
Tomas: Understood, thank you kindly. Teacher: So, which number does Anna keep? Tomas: 4.55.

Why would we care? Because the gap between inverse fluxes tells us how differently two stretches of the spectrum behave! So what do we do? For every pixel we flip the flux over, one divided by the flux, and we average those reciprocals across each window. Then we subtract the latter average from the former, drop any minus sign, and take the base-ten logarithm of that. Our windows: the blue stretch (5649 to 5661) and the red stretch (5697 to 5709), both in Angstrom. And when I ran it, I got -3.6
